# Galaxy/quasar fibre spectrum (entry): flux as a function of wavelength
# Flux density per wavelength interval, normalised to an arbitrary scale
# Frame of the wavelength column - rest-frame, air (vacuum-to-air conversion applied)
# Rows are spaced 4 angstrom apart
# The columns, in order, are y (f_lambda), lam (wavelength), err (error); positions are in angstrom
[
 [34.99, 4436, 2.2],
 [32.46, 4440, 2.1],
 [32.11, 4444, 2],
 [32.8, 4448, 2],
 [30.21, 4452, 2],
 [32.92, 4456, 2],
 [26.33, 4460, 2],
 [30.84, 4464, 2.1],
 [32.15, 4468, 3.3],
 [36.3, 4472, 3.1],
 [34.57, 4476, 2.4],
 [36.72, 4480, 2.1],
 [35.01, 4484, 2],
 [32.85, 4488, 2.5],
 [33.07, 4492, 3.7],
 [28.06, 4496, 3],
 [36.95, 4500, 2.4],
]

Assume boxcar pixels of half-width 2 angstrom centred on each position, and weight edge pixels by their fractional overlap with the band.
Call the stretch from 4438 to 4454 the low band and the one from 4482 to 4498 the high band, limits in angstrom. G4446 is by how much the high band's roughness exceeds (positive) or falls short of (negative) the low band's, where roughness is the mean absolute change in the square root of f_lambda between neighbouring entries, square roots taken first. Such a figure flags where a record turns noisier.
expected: 0.11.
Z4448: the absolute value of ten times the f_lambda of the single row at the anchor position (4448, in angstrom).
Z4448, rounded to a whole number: 328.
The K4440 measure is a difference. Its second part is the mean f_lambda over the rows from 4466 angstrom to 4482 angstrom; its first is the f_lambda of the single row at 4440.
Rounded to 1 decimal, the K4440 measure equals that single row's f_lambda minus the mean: -2.5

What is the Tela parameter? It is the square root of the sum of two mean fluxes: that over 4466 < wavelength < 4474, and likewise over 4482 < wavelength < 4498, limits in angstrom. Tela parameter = 8.15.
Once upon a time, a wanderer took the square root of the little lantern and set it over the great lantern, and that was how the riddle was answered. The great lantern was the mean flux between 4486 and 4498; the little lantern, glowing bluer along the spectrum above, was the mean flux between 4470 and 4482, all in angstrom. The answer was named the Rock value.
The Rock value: 0.19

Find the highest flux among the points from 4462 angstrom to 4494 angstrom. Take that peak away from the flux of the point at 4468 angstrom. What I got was -4.6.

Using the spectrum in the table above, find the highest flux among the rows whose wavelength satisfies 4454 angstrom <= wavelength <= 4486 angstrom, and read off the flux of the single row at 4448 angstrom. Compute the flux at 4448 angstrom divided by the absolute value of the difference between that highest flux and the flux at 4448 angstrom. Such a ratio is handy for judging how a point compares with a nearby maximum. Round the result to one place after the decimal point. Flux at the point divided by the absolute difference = 8.4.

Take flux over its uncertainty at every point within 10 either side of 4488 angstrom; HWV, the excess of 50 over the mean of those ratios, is 36.7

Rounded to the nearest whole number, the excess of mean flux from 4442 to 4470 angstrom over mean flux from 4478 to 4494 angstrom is -3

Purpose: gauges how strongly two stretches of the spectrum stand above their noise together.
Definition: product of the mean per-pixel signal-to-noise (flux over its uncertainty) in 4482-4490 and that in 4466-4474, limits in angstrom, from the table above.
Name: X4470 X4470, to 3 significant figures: 164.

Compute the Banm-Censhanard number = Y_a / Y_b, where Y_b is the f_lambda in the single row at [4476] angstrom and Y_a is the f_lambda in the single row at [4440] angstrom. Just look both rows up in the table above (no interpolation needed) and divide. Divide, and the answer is 0.94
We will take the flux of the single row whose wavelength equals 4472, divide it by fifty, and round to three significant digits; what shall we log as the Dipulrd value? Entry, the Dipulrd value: 0.726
